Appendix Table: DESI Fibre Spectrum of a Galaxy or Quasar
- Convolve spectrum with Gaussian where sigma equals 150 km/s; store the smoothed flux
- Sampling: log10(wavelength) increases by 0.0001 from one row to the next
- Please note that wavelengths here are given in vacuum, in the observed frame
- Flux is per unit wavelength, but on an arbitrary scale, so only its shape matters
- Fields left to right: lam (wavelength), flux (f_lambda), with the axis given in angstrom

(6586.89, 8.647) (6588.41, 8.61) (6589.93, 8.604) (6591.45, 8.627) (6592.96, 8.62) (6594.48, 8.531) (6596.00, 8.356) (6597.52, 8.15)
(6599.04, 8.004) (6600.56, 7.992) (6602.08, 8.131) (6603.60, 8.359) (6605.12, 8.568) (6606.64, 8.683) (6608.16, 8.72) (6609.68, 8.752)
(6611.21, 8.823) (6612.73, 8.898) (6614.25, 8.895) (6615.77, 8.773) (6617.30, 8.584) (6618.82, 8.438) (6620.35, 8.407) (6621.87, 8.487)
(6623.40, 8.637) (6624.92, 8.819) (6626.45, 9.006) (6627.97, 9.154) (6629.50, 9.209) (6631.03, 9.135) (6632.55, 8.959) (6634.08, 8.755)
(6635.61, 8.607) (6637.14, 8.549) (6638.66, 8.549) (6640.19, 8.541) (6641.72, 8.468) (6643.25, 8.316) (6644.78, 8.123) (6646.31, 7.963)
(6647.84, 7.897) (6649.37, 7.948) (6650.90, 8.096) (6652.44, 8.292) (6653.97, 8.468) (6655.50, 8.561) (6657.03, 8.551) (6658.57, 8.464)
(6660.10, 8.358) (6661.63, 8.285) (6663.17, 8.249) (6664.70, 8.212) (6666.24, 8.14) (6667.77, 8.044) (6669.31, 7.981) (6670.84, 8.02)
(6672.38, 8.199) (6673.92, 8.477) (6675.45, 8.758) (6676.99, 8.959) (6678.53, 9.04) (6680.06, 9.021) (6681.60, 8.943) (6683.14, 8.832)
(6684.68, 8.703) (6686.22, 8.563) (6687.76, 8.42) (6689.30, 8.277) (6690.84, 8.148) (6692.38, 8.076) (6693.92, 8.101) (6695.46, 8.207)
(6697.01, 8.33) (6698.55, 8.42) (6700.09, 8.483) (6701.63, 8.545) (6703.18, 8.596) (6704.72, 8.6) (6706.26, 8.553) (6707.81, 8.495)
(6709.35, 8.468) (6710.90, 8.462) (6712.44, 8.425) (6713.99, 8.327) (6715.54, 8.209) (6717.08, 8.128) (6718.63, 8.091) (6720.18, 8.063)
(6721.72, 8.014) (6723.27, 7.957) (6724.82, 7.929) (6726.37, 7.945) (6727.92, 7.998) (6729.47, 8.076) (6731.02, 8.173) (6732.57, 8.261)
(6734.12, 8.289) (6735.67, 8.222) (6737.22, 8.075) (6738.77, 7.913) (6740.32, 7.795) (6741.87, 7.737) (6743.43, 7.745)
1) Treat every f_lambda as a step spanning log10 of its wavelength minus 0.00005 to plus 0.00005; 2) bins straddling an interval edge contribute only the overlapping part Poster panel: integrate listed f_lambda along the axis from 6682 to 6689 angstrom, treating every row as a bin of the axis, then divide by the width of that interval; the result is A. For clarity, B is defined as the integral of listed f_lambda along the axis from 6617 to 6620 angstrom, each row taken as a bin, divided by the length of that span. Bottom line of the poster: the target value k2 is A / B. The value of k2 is 1.02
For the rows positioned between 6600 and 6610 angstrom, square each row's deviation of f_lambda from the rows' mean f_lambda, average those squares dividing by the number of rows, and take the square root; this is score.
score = 0.28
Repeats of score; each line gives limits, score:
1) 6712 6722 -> 0.14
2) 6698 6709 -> 0.06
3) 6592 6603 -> 0.23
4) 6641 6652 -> 0.19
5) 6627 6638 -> 0.25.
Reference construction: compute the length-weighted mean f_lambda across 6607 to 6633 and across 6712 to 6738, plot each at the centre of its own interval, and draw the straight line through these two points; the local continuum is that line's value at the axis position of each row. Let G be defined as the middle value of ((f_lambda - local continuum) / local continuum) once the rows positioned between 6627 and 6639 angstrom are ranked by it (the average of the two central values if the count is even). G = 0.02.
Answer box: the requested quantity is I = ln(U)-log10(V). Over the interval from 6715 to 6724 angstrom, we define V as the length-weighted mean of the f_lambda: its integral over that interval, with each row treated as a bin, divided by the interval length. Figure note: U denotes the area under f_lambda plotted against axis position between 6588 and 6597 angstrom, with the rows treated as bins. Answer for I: 3.44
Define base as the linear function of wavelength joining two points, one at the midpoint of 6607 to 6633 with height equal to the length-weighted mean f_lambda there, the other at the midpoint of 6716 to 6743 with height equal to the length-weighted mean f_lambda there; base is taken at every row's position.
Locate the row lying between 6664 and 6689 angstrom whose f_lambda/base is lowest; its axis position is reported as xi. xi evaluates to 6669.31 angstrom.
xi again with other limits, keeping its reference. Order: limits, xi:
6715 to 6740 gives 6724.82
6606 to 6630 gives 6620.35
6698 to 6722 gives 6721.72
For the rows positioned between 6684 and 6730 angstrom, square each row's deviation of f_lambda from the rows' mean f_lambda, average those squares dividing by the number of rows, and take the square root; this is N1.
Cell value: 0.228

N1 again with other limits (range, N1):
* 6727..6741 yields 0.156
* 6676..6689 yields 0.213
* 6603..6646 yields 0.260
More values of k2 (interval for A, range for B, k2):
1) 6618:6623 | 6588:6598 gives 0.99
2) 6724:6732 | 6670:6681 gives 0.93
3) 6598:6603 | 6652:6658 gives 0.95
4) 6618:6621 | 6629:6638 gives 0.95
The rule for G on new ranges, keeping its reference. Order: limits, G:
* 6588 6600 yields -0.05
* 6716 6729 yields -0.01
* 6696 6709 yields 0.03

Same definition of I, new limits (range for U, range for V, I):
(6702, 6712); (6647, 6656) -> 3.53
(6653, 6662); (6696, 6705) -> 3.40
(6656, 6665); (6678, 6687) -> 3.37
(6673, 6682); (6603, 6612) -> 3.44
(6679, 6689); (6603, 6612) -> 3.53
